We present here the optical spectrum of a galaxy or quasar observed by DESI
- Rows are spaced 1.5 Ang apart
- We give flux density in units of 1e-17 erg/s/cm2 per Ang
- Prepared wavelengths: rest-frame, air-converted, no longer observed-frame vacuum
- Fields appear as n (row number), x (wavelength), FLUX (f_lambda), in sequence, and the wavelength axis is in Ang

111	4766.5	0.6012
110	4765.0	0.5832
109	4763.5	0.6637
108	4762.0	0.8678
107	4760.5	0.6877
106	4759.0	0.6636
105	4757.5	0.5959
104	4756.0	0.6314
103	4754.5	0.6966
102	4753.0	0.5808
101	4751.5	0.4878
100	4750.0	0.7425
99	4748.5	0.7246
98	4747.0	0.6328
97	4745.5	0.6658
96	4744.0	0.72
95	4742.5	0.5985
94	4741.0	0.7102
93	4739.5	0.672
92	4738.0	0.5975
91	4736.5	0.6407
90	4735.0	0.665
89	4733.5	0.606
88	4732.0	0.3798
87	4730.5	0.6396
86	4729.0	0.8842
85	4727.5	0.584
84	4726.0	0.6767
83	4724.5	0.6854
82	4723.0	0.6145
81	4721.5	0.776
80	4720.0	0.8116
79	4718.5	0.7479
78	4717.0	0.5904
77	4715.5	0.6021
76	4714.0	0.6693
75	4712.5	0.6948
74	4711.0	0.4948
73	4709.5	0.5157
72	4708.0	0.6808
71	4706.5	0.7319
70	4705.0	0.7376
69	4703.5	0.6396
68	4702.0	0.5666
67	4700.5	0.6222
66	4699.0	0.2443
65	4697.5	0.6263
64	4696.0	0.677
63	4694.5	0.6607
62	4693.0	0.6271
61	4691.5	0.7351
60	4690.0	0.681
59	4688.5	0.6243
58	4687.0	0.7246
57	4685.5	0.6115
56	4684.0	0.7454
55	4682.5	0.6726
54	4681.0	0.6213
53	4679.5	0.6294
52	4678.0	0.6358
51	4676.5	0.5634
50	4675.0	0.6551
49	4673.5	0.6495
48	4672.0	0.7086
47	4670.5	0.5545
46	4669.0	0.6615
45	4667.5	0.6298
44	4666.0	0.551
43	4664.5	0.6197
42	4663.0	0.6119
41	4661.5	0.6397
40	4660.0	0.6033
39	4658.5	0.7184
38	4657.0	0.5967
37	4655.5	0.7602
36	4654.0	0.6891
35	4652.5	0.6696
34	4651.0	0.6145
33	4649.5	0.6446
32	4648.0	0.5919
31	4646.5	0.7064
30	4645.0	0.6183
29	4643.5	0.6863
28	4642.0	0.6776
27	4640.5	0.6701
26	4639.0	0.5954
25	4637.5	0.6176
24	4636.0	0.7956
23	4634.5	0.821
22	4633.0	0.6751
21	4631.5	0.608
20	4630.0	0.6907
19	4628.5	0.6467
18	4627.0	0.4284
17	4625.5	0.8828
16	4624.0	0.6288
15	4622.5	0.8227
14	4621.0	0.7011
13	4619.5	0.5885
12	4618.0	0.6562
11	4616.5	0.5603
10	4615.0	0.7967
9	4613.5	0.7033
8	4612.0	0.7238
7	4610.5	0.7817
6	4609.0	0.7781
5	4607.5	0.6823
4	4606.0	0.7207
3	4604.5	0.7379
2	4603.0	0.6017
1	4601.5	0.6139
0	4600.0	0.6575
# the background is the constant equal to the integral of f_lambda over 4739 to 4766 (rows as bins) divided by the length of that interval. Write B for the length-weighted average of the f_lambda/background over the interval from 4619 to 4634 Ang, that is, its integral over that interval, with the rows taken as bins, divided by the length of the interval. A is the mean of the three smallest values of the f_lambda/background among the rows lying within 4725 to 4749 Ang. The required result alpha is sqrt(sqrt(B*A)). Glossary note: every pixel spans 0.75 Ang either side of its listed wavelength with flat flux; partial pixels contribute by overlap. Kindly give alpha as 0.945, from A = 0.79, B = 1.01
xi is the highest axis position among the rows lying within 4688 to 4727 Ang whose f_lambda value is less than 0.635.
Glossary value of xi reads 4723.0 Ang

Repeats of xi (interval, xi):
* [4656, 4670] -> 4667.5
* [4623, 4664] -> 4663.0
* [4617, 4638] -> 4637.5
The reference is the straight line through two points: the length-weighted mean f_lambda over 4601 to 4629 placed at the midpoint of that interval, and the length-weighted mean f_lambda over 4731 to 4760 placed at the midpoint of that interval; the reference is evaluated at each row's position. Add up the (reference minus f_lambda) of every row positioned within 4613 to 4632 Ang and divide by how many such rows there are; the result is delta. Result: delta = 0.015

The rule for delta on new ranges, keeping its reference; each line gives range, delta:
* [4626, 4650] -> 0.024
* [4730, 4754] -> 0.005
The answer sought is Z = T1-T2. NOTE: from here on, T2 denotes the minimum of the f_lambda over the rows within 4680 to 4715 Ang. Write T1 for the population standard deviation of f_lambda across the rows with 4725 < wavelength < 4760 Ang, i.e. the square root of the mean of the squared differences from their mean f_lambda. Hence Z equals -0.15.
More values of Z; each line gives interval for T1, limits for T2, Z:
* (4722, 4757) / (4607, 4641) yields -0.34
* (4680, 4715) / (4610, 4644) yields -0.32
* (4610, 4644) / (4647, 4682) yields -0.45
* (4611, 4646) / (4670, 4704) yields -0.15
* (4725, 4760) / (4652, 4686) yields -0.46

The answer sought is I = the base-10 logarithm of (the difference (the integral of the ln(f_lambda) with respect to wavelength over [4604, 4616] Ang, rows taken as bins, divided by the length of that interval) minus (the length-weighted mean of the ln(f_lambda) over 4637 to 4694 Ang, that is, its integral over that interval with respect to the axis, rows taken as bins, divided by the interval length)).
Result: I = -0.89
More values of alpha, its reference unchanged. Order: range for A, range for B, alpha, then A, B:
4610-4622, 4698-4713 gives 0.949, 0.91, 0.89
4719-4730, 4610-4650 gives 0.992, 0.94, 1.02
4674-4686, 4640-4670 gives 0.970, 0.90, 0.98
